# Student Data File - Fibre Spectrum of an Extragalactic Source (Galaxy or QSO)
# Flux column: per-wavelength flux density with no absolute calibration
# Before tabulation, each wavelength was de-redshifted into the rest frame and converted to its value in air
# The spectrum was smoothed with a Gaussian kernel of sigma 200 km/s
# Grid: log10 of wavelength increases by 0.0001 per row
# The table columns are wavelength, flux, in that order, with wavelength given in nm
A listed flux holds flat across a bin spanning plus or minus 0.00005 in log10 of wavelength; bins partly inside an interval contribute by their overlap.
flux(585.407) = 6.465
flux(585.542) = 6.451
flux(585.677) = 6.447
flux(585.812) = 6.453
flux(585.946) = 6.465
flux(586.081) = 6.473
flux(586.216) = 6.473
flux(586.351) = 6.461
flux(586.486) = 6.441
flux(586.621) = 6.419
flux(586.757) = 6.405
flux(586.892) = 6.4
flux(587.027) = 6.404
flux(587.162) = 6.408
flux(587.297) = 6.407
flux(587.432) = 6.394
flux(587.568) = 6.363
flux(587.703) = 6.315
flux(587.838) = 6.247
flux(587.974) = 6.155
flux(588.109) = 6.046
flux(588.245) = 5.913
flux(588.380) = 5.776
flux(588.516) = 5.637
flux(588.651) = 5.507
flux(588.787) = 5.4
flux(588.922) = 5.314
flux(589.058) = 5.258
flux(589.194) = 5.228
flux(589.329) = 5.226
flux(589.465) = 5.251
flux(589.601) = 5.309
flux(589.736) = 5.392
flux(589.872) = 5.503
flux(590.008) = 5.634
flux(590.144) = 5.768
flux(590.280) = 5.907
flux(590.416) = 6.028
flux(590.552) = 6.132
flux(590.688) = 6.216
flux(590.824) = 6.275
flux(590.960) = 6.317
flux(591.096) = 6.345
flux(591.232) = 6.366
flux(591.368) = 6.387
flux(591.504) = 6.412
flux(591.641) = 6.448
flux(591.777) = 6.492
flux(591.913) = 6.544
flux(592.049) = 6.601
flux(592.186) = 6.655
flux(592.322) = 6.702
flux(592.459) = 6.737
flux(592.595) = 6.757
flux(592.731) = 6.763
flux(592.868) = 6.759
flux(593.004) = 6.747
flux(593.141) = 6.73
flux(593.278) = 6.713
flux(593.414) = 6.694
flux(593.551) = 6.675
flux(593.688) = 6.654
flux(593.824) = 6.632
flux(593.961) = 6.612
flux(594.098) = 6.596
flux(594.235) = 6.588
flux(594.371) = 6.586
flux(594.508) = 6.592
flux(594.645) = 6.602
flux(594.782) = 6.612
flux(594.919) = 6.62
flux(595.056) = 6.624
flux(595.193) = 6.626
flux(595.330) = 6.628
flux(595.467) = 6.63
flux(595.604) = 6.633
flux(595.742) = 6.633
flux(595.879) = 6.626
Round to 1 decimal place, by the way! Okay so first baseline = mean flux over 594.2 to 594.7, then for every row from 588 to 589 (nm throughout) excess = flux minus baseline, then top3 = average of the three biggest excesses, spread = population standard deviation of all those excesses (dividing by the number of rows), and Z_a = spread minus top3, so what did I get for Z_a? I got 0.9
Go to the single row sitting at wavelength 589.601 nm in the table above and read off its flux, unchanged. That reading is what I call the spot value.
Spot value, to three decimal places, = 5.309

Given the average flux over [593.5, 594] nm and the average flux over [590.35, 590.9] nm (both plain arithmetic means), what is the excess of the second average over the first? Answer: -0.48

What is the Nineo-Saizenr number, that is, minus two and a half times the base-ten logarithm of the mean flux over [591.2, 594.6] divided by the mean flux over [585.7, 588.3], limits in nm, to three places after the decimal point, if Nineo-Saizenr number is -0.045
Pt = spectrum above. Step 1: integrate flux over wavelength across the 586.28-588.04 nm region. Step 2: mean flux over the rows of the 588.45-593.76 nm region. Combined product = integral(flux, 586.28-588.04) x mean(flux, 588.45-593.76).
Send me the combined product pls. 69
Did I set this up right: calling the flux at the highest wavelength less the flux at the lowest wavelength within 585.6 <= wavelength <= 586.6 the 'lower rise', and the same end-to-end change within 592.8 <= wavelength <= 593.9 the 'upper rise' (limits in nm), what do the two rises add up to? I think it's -0.13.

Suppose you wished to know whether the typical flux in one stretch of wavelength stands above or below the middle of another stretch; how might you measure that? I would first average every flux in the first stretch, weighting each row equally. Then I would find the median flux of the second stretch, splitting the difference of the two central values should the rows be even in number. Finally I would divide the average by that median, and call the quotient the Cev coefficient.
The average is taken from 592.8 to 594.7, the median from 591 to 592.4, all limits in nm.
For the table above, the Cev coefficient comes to 1.029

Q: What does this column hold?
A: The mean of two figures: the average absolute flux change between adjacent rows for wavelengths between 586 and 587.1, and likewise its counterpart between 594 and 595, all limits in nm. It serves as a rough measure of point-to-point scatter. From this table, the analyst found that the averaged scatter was 0.009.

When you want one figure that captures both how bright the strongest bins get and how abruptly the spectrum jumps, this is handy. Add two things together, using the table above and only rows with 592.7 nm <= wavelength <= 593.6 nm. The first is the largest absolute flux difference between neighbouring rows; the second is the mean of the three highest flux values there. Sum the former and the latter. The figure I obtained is 6.78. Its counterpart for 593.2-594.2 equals 6.72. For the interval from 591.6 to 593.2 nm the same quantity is 6.82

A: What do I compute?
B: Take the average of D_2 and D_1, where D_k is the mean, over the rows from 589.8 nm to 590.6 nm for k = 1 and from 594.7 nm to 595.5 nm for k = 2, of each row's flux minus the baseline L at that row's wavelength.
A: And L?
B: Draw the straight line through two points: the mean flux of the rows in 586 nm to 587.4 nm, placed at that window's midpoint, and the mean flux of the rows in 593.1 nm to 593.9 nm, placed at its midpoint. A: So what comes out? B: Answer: -0.43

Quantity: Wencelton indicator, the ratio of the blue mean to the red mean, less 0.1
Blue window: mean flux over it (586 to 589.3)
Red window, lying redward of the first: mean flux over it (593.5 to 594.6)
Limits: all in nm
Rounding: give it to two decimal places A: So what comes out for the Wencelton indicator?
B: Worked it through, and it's 0.82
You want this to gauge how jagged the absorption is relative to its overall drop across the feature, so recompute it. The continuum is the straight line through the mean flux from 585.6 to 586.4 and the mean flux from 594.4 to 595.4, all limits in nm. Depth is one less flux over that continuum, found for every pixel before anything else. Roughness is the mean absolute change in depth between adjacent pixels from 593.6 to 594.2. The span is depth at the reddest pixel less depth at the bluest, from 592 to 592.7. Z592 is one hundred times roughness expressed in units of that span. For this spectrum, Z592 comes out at -15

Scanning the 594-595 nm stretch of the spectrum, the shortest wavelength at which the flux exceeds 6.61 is 594.782 nm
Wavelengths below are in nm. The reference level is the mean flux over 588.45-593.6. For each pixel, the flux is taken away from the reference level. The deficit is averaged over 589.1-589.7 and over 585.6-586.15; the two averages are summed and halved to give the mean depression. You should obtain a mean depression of 0.27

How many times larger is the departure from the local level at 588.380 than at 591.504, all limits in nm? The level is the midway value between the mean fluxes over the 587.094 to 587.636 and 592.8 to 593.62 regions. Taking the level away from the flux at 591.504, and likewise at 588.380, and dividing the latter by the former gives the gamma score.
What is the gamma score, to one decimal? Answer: 5.4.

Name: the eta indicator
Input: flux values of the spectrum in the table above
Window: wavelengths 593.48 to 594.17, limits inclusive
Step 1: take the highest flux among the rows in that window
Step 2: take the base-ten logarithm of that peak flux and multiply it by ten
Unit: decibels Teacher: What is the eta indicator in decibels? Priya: 8.24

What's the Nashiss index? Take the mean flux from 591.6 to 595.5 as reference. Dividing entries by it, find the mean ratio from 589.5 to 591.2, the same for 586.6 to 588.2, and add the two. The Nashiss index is 1.84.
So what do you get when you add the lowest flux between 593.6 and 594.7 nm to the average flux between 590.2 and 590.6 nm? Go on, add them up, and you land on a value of 12.6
